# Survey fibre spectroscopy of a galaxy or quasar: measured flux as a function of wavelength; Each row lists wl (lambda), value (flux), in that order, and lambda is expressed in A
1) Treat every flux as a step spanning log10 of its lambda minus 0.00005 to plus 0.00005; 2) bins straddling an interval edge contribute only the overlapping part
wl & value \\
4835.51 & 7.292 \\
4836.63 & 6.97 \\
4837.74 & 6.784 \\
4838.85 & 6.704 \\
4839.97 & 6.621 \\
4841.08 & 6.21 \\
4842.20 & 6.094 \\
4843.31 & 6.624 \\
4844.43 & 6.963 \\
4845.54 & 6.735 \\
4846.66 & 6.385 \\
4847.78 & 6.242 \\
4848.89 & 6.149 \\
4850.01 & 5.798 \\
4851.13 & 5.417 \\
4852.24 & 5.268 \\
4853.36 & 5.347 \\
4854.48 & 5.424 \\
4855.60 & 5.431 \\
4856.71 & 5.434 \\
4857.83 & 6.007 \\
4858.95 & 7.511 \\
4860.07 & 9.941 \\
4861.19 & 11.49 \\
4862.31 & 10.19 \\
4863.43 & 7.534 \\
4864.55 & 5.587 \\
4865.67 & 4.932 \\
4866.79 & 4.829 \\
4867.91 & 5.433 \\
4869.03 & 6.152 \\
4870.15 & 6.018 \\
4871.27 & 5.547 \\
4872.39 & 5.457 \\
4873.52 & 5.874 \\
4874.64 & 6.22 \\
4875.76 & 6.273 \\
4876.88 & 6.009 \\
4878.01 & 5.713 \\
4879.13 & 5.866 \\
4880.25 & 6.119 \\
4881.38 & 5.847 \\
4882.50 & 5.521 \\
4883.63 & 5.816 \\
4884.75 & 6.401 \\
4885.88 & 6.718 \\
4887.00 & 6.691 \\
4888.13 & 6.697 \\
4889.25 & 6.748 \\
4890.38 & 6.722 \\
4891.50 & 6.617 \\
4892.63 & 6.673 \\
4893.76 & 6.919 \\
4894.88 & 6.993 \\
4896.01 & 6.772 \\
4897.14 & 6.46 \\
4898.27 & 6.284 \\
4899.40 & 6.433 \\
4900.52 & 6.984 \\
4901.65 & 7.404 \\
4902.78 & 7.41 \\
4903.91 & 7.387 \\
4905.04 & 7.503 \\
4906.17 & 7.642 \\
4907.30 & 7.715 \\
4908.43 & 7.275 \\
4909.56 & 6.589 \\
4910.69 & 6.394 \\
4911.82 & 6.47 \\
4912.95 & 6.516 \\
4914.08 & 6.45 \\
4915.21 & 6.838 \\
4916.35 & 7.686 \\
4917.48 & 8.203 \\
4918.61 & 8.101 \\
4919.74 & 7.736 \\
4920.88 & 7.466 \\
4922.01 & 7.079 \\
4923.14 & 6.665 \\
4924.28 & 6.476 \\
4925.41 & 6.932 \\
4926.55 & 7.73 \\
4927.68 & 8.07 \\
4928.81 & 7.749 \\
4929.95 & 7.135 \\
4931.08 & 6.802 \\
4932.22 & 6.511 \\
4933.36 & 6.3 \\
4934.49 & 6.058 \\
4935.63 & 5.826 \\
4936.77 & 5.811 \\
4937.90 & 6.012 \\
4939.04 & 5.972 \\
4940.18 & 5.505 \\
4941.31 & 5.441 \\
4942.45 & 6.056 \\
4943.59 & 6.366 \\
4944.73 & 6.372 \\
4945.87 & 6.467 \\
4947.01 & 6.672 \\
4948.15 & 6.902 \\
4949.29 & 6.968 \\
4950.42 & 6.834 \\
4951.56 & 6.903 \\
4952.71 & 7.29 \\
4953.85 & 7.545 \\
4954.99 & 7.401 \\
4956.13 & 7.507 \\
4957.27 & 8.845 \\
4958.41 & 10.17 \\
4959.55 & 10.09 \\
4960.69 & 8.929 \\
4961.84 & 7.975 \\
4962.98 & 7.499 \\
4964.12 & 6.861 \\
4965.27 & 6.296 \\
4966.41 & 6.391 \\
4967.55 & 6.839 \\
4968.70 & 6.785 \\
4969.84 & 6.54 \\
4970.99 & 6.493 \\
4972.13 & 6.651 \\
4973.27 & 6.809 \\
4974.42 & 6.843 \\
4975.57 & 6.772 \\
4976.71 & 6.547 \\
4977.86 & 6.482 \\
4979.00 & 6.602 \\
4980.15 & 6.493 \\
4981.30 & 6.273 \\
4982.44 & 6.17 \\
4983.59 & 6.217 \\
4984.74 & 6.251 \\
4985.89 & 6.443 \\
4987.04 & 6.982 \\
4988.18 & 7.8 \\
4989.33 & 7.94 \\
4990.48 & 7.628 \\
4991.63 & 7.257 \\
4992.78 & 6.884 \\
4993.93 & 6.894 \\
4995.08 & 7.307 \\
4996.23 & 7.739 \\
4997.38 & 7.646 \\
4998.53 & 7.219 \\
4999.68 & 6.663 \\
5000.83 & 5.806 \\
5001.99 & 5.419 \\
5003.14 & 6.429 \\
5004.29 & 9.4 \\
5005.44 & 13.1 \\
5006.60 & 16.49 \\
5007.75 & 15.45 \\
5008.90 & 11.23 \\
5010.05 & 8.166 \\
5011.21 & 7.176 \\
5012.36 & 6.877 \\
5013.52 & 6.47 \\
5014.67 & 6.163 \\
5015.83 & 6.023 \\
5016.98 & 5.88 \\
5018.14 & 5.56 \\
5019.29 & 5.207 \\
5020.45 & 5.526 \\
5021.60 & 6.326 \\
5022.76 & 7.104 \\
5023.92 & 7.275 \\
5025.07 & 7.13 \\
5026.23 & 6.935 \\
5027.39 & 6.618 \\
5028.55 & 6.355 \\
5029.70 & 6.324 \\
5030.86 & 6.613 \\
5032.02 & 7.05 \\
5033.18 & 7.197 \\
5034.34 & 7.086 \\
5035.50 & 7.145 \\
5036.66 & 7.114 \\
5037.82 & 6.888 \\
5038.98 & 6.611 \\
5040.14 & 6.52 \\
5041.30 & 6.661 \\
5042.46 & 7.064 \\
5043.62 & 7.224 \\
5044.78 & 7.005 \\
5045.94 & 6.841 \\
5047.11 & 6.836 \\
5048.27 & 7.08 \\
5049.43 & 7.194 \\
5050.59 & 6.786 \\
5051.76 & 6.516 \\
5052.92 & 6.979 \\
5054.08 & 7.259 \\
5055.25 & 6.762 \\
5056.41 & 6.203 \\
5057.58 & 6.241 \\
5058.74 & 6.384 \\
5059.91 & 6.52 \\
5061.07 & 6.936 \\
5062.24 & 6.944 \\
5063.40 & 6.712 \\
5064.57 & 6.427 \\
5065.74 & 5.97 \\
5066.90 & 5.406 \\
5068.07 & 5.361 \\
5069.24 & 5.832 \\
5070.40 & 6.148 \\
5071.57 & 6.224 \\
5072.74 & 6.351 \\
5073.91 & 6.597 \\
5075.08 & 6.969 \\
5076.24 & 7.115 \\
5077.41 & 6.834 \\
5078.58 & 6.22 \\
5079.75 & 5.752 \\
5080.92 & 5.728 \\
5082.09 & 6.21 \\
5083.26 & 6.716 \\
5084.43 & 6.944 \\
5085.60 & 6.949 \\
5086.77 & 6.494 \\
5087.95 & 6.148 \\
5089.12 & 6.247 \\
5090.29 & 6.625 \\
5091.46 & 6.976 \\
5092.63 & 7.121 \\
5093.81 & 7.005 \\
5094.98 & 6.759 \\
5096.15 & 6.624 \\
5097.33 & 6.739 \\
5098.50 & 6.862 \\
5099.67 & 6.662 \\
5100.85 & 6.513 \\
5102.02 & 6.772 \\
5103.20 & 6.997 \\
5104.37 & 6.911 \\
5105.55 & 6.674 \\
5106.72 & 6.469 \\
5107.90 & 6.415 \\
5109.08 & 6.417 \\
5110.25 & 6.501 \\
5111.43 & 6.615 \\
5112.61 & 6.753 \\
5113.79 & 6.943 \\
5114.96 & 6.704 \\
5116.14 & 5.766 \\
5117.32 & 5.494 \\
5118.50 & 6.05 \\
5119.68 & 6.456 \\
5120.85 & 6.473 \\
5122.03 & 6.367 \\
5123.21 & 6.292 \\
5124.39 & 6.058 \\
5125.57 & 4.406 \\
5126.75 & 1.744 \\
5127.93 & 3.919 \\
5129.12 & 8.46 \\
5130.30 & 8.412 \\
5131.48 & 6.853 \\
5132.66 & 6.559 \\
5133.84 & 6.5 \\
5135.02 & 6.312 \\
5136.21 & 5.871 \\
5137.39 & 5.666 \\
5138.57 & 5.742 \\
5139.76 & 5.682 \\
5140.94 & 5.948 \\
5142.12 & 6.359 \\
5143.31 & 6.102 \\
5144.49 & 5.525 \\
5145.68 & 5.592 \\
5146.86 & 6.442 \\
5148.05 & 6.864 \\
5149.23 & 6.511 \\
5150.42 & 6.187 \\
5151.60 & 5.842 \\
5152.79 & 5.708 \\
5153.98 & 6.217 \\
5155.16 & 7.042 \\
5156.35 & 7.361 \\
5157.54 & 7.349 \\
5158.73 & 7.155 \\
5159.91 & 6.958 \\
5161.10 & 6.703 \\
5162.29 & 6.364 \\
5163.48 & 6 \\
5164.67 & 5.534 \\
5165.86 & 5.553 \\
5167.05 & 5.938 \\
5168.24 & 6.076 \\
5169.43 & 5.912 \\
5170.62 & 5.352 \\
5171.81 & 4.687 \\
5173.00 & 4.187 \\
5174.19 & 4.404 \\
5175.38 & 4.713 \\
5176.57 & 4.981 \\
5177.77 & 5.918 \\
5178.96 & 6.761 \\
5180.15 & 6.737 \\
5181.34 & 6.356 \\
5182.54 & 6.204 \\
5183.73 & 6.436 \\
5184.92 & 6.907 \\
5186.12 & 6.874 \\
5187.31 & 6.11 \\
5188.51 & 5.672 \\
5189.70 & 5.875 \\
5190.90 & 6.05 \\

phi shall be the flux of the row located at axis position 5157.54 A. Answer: 7.349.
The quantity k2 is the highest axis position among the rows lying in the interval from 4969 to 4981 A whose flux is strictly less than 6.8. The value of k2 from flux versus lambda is 4980.15 A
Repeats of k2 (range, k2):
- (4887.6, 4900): 4899.40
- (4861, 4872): 4871.27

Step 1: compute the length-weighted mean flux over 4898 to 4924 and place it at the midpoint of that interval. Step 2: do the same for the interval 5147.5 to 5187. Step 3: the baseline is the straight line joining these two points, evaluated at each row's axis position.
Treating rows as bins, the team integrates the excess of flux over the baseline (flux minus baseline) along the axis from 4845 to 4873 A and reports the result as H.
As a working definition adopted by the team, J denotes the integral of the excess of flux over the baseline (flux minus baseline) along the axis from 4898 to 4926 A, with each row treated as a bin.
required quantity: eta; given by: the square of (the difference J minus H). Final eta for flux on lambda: 660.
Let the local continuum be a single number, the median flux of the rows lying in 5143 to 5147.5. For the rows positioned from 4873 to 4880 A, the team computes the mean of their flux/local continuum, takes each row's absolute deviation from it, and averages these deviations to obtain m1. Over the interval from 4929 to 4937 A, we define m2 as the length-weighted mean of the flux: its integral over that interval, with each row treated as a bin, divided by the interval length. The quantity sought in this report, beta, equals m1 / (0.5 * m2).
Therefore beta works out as 0.0093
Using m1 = 0.0299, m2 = 6.43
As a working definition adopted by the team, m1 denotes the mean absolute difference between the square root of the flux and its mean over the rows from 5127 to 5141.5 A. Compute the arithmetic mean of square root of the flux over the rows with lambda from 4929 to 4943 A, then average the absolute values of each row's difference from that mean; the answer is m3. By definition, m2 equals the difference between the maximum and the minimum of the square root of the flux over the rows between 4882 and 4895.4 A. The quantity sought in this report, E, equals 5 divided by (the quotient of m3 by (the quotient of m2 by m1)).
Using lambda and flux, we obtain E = 114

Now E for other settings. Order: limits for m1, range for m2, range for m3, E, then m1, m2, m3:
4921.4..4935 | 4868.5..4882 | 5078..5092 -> 125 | 0.093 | 0.17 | 0.072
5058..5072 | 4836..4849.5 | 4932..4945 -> 195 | 0.083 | 0.17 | 0.053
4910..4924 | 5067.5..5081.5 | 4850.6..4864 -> 47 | 0.109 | 0.35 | 0.342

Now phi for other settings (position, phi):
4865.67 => 4.932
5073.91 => 6.597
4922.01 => 7.079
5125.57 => 4.406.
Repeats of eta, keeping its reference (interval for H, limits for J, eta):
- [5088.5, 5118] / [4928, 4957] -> 362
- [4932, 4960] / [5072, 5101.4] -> 77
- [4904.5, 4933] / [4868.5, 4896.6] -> 908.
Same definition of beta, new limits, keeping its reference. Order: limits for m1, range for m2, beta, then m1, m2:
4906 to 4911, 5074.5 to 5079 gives 0.0254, 0.0864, 6.82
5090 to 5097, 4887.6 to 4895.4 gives 0.0092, 0.0312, 6.77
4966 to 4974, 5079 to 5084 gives 0.0081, 0.0248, 6.13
